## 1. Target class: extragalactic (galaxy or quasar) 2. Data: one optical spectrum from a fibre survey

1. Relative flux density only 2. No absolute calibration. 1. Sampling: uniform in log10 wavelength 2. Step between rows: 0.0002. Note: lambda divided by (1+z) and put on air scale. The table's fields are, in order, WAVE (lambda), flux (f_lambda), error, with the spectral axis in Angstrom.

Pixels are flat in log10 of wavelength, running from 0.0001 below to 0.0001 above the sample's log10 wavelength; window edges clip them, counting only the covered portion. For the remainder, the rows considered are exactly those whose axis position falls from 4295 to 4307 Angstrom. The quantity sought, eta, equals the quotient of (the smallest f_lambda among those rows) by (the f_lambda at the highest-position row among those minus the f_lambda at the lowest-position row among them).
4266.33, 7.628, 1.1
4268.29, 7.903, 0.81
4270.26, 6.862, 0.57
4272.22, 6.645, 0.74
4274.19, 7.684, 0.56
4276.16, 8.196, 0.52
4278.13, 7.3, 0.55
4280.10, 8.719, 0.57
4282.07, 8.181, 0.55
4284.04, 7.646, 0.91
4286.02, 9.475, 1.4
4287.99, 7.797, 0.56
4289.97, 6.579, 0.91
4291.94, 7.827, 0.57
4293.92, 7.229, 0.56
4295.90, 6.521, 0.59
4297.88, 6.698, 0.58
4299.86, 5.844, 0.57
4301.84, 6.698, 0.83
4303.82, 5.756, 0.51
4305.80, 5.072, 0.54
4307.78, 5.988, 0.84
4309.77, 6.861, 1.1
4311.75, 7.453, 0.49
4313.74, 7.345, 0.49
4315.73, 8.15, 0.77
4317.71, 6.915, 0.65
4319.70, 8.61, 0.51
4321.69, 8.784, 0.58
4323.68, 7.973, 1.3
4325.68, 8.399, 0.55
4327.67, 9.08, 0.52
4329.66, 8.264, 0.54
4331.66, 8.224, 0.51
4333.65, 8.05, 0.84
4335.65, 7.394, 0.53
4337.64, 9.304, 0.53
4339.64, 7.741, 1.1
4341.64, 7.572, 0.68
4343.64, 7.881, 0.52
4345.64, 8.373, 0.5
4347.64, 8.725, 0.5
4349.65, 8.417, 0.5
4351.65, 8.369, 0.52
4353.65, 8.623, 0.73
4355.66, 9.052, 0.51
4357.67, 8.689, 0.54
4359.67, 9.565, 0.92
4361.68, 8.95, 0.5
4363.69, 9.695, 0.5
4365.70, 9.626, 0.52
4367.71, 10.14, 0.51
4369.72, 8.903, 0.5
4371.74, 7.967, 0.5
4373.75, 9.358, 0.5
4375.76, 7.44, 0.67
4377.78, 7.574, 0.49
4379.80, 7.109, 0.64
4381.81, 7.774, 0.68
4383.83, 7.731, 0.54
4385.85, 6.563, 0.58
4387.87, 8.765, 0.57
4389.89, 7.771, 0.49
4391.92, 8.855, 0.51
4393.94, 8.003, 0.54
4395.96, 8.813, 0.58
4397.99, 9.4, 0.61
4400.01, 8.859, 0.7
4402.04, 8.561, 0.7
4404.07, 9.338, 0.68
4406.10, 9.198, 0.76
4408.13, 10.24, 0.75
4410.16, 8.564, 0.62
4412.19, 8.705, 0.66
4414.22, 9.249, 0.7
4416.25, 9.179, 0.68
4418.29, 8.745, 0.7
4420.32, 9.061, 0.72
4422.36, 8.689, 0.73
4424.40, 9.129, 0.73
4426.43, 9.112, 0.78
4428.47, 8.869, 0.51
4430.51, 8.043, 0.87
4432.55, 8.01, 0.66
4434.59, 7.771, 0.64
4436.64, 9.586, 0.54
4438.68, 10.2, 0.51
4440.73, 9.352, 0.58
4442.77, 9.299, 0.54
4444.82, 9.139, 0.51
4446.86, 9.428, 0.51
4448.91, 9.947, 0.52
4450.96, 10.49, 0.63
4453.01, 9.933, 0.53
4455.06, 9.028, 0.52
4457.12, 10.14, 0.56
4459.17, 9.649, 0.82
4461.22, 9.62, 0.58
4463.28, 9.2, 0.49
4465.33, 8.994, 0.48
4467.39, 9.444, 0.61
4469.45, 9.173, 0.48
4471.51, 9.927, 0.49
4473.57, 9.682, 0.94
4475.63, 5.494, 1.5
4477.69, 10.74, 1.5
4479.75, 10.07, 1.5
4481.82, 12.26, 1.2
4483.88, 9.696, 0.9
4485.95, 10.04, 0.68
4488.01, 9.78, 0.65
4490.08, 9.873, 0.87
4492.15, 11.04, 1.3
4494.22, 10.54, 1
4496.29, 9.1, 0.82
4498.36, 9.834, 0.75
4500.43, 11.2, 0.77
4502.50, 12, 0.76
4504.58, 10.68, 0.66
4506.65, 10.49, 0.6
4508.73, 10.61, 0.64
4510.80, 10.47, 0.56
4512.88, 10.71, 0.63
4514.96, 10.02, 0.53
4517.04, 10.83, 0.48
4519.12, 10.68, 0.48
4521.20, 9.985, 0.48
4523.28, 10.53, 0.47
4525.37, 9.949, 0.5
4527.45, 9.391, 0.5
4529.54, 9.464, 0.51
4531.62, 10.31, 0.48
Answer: -4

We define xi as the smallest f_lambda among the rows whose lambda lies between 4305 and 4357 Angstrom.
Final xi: 5.072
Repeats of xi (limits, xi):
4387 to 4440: 7.771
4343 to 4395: 6.563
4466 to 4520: 5.494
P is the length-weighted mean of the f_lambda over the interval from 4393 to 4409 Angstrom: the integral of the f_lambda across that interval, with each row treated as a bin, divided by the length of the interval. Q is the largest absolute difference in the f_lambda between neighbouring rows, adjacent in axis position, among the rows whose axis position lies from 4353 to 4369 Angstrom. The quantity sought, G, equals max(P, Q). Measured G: 9.0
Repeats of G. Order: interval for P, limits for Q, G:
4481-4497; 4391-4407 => 10.3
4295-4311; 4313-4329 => 6.2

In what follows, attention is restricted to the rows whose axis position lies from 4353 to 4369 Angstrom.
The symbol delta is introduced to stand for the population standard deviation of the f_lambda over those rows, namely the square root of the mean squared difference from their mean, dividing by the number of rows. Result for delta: 0.5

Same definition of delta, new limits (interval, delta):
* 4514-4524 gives 0.3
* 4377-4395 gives 0.7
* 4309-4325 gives 0.7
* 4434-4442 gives 0.9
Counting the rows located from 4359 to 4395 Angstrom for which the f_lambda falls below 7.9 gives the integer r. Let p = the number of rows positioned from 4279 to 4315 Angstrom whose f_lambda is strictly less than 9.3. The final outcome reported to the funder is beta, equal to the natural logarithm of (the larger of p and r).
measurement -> 2.83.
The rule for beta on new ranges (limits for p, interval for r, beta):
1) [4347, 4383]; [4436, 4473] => 2.56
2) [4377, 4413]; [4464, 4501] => 2.71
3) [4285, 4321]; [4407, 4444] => 2.83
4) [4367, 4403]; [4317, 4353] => 2.71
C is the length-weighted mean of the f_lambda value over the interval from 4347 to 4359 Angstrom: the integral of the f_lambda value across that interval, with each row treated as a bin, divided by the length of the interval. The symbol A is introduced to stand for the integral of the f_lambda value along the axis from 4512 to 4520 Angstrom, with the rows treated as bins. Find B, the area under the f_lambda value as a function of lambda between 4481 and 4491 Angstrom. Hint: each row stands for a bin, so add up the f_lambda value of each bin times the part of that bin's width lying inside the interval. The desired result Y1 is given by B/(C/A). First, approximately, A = 84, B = 103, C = 8.7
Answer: 1003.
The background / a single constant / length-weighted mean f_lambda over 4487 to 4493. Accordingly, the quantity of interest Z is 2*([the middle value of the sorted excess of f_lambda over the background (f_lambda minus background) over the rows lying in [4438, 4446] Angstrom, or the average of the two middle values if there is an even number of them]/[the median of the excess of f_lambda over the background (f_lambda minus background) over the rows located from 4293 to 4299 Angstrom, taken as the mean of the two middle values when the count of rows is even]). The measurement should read 0.5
